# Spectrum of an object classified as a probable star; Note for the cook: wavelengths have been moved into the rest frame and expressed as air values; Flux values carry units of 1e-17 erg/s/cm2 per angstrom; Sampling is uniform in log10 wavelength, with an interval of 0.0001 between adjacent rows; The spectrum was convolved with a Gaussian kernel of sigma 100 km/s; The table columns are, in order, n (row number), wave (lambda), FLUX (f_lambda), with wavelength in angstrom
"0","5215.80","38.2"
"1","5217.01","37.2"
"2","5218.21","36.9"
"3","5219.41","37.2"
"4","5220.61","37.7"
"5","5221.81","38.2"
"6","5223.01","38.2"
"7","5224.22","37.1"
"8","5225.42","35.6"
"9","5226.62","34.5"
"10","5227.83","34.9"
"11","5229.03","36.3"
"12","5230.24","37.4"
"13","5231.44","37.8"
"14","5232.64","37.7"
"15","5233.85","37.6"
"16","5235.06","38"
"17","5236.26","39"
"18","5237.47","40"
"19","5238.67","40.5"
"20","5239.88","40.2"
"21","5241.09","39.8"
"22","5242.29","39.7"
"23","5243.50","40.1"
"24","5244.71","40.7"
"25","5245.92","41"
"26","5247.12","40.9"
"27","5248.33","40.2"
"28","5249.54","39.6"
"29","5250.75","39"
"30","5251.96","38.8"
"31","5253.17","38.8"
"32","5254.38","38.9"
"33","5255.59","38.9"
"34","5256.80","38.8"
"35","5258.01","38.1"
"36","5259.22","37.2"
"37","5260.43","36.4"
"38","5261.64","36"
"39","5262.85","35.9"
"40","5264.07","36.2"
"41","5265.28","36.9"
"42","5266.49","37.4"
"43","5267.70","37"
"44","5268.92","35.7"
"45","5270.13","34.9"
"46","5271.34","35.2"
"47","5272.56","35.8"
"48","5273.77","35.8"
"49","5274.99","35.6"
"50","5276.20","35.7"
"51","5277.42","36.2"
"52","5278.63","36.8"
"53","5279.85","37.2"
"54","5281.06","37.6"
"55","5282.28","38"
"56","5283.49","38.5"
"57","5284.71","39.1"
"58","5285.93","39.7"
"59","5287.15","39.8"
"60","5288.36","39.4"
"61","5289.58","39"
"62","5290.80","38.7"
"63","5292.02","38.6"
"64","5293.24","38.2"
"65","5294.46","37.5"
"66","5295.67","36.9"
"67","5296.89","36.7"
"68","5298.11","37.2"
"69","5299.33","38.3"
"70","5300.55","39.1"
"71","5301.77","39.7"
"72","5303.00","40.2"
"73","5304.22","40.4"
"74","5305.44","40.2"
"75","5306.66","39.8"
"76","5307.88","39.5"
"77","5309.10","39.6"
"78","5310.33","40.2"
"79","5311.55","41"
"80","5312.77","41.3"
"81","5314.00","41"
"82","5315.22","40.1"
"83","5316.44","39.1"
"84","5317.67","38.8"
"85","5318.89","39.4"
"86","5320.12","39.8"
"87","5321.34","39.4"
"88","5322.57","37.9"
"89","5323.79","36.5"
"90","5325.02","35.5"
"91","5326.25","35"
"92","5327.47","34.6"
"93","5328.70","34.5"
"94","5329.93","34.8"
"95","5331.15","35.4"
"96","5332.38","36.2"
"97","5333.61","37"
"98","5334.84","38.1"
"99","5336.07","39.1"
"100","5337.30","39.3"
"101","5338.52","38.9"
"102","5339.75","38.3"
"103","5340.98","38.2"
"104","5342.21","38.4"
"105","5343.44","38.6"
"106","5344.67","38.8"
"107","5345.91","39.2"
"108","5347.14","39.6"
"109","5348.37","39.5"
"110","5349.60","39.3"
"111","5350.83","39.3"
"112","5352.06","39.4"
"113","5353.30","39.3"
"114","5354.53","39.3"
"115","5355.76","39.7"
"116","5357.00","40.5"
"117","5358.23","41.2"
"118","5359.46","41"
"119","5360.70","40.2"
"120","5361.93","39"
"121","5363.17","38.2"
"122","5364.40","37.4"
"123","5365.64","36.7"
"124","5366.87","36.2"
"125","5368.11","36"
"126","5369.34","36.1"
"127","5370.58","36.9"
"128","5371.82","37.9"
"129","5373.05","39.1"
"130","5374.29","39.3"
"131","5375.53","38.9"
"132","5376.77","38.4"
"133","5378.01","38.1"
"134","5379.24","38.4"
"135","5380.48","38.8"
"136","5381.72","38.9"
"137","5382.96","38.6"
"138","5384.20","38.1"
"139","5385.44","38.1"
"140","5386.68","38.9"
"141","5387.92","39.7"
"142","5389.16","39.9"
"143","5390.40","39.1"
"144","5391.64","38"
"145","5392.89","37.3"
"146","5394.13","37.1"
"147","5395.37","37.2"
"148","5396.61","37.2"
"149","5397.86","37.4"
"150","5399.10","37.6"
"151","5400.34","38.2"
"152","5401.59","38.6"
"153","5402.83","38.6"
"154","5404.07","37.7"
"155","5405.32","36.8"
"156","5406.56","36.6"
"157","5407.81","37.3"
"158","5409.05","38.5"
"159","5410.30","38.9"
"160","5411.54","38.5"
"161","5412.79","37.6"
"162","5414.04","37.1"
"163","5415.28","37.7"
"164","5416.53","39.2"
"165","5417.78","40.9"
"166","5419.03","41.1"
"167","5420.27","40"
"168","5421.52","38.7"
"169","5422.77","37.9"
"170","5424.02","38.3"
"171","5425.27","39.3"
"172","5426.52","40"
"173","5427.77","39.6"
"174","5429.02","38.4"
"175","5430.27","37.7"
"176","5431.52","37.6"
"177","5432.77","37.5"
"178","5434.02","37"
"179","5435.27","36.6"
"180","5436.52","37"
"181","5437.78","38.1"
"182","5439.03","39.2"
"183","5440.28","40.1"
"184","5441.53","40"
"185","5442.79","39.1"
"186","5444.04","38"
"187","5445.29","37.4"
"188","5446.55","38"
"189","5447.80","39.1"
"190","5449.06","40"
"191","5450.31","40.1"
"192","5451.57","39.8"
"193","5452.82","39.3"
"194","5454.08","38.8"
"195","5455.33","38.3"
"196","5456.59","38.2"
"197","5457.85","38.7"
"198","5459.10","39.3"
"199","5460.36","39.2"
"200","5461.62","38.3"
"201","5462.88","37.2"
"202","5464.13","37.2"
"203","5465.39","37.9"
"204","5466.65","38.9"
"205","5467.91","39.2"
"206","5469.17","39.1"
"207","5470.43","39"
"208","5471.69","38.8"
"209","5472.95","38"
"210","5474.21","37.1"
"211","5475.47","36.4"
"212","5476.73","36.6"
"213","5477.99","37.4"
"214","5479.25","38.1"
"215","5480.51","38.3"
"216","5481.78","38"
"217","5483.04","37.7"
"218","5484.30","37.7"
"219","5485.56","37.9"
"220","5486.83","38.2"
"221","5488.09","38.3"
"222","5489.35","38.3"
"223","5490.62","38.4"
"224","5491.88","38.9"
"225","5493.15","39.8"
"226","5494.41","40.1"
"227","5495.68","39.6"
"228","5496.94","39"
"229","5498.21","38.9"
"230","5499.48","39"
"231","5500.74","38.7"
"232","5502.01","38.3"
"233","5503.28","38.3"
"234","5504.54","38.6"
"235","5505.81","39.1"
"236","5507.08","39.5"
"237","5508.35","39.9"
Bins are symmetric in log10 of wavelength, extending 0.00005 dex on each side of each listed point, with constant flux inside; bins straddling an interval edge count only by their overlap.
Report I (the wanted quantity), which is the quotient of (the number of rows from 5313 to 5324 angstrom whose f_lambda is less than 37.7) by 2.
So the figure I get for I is 0.50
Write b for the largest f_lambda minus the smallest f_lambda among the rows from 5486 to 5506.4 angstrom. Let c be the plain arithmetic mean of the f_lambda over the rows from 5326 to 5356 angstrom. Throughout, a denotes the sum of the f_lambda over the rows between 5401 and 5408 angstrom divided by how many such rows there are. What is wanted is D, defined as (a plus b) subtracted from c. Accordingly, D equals -2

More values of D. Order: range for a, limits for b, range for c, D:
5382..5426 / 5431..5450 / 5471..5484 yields -4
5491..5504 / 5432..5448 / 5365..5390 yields -4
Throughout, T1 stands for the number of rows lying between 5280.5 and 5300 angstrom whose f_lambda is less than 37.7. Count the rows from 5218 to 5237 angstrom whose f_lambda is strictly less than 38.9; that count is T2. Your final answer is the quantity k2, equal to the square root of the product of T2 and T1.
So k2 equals 9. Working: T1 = 5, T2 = 15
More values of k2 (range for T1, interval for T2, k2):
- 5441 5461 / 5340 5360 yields 2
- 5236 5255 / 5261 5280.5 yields 0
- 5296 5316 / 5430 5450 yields 4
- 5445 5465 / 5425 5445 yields 5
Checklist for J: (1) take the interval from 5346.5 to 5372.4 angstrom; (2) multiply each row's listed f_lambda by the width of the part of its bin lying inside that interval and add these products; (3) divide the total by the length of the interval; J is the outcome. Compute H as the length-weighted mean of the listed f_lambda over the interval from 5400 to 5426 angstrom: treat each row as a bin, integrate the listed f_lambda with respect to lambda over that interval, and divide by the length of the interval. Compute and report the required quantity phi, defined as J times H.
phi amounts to 1488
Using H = 38.5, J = 38.7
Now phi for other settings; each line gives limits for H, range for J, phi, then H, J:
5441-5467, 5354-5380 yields 1490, 38.7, 38.5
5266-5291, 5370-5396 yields 1432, 37.3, 38.4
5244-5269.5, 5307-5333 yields 1456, 38.2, 38.1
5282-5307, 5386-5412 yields 1477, 38.8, 38.1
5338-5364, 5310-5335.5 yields 1488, 39.3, 37.9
